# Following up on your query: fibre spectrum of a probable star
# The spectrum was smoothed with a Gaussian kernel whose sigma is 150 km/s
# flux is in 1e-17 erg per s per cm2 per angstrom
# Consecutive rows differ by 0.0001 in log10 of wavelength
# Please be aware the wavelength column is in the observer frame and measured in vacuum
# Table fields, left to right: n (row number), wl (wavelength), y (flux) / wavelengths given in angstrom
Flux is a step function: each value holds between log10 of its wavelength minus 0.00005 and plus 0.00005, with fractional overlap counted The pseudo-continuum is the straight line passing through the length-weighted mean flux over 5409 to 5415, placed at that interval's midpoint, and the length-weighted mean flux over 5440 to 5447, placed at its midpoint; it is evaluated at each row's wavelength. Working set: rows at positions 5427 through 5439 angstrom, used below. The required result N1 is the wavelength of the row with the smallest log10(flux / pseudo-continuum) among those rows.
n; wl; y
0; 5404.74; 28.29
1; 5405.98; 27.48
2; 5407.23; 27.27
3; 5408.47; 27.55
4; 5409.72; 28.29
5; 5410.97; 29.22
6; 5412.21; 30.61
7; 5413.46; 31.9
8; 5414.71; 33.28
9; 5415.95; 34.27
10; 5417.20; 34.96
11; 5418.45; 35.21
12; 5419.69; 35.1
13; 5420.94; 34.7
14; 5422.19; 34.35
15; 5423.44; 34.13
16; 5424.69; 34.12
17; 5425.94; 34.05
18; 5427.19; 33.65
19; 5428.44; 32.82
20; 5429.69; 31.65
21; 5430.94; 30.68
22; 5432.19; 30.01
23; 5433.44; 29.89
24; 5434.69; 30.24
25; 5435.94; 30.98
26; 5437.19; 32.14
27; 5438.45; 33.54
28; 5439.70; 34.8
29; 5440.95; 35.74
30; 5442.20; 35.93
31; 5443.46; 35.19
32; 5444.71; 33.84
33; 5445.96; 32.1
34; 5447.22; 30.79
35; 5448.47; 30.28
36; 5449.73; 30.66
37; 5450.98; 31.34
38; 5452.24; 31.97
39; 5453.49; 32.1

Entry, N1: 5433.44 angstrom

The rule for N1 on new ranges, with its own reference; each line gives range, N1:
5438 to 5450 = 5448.47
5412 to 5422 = 5412.21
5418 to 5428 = 5427.19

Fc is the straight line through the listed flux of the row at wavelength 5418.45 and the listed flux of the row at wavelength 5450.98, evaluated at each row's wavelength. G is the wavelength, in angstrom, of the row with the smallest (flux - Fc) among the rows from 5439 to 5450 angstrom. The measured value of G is 5448.47 angstrom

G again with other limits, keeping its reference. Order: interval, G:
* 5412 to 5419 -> 5412.21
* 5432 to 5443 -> 5432.19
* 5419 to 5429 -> 5428.44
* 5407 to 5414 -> 5407.23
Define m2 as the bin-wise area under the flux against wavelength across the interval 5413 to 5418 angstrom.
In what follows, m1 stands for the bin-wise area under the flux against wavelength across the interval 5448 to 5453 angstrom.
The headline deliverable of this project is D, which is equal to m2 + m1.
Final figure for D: 324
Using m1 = 156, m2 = 169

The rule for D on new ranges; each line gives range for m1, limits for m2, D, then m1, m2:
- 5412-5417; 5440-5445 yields 341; 164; 176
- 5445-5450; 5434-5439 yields 314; 156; 158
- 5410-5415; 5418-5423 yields 329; 154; 174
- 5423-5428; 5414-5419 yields 341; 170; 172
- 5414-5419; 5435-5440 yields 335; 172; 163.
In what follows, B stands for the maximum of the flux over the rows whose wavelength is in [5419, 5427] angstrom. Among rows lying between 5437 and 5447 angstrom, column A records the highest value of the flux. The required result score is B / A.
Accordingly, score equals 0.98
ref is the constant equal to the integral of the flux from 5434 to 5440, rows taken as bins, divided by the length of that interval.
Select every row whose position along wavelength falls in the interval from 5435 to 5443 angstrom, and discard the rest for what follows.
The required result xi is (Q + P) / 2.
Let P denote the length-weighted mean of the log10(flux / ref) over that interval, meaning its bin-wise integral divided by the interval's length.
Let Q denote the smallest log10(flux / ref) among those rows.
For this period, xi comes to 0.00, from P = 0.020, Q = -0.02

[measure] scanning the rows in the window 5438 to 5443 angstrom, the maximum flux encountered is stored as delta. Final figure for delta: 35.93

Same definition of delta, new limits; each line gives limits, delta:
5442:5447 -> 35.93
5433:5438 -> 32.14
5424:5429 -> 34.12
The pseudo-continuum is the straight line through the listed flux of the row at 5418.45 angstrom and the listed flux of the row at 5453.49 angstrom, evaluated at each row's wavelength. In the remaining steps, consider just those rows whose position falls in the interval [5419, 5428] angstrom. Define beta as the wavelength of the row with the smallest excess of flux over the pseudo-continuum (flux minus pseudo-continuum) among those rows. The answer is 5427.19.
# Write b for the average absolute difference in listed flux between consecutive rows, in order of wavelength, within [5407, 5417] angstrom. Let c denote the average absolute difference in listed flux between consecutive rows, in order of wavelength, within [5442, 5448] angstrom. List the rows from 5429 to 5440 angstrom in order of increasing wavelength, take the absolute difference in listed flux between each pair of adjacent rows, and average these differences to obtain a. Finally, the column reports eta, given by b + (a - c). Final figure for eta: 0.55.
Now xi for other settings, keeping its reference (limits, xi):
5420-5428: 0.02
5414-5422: 0.02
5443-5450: -0.01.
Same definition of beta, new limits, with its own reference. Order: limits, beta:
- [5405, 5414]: 5407.23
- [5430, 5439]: 5433.44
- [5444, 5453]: 5448.47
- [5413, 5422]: 5413.46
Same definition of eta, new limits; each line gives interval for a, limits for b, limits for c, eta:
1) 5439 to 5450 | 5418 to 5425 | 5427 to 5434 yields 0.36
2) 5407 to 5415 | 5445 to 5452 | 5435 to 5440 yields 0.45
